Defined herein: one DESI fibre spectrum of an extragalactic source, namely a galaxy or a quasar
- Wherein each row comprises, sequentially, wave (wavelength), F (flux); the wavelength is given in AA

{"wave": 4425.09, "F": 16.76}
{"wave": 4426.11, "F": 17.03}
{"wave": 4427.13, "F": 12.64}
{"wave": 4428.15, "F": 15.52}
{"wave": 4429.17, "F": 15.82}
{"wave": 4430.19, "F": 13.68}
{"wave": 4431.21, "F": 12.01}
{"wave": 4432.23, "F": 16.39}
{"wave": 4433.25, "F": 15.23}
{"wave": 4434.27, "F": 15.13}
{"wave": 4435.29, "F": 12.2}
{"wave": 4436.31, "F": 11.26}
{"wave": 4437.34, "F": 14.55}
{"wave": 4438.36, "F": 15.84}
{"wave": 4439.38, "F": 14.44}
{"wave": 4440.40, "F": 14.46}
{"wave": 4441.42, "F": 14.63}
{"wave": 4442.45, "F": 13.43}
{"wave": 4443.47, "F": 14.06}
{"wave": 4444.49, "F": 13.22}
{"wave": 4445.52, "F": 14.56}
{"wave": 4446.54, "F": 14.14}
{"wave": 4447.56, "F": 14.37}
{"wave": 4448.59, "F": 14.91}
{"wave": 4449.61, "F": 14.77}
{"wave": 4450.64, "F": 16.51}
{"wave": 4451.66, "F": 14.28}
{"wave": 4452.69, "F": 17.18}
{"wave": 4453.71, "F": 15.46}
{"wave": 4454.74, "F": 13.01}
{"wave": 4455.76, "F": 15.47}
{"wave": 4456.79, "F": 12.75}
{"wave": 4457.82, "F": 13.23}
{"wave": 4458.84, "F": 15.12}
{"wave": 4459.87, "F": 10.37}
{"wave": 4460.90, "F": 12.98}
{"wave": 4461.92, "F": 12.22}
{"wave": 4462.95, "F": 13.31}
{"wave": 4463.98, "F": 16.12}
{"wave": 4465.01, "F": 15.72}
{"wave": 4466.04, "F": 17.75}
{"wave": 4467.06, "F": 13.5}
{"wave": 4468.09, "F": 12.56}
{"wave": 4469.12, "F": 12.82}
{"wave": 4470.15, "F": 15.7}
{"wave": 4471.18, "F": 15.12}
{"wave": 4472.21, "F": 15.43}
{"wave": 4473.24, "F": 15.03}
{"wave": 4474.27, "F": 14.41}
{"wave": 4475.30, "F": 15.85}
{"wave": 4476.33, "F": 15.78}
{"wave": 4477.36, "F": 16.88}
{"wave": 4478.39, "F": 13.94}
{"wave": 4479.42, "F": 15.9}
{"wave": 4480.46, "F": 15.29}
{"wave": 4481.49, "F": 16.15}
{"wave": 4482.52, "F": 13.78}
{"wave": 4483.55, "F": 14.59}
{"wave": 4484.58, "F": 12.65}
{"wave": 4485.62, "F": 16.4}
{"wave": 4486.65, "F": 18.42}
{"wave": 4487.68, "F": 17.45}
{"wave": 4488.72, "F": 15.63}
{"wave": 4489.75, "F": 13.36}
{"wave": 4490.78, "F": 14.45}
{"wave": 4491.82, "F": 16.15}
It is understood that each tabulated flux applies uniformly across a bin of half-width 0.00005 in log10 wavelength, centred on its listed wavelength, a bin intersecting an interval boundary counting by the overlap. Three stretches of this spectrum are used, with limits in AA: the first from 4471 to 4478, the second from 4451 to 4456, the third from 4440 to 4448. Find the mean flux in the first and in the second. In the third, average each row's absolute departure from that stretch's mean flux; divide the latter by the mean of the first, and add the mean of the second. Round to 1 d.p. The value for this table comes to 15.1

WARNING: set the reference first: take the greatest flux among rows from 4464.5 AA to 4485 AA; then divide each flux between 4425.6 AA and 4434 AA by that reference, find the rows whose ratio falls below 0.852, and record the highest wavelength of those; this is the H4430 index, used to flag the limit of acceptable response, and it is 4431.21 AA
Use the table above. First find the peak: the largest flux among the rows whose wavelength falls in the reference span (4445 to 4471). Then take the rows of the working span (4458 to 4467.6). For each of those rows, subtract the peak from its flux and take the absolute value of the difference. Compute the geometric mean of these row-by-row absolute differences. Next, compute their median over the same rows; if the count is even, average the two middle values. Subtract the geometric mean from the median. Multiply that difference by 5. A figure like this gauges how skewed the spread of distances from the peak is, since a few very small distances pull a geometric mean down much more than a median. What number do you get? 21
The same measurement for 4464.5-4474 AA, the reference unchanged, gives 13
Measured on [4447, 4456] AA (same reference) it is 3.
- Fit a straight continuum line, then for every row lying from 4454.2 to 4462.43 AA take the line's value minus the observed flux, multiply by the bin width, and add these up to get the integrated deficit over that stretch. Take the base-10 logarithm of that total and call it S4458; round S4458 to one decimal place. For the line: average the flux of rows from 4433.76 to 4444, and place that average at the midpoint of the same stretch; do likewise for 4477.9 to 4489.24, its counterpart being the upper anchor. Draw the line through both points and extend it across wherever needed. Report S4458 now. 1.1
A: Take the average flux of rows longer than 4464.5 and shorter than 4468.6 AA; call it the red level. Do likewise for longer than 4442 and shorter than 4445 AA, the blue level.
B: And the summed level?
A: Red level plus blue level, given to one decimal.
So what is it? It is 28.5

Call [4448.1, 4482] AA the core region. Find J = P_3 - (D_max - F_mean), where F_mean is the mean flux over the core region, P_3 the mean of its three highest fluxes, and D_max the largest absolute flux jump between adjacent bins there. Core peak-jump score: 27.2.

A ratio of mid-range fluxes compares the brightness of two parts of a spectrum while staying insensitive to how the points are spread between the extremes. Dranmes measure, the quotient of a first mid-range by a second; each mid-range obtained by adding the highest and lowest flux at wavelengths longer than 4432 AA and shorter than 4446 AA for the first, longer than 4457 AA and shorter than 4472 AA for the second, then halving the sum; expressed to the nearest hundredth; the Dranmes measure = 0.98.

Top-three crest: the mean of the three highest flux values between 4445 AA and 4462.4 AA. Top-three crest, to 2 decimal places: 16.39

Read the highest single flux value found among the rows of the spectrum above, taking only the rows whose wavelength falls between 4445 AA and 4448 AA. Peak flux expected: 14.56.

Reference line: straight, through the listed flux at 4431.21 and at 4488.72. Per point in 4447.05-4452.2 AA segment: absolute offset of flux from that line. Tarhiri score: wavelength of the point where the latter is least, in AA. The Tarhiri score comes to 4451.66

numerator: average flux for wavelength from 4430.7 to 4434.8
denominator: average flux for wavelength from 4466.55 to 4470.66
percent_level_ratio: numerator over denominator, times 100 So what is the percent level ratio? 108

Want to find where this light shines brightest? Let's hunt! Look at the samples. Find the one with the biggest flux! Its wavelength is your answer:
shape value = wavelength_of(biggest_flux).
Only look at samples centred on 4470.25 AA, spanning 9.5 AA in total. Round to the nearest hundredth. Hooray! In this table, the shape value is 4466.04 AA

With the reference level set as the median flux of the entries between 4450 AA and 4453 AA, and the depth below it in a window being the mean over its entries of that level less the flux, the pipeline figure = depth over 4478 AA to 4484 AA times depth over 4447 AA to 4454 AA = 1.8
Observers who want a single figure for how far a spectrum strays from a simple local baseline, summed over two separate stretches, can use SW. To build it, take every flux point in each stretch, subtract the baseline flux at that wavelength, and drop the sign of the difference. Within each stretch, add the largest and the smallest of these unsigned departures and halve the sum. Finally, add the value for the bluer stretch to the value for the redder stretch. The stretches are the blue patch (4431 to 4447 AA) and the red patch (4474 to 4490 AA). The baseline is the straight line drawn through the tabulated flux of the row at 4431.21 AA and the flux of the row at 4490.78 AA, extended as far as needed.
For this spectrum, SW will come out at 4.24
